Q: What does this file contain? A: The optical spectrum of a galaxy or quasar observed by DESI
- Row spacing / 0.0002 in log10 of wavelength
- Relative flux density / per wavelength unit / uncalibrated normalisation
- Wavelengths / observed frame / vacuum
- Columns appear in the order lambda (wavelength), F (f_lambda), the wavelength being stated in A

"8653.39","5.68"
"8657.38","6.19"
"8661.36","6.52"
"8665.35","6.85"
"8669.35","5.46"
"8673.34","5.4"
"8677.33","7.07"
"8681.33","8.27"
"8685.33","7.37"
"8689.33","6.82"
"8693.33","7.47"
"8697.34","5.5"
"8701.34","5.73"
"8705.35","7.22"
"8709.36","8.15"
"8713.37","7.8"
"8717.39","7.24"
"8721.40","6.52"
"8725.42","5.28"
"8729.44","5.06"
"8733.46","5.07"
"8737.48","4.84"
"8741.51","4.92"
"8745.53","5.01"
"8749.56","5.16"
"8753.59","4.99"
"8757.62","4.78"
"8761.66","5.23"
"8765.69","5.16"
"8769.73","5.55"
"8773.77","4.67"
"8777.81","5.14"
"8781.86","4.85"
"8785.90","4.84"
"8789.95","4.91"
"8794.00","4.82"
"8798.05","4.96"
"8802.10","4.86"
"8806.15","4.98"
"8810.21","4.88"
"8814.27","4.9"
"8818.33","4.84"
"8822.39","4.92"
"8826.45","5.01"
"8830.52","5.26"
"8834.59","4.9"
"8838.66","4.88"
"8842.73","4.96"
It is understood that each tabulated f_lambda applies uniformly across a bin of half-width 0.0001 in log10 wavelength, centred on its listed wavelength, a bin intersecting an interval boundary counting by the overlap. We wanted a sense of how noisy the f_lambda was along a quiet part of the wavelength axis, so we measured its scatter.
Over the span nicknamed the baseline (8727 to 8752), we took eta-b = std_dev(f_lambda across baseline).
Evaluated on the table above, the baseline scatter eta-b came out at 0.1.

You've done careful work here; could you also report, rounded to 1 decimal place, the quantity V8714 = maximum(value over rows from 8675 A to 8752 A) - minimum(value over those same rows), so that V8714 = 3.4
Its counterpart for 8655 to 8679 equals 1.7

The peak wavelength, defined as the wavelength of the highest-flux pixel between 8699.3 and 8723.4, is 8709.36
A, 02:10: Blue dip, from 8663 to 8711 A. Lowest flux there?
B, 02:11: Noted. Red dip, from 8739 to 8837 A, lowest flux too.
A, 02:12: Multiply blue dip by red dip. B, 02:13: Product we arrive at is 25.2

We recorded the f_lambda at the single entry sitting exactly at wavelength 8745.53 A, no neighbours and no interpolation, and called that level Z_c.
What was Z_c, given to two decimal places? 5.01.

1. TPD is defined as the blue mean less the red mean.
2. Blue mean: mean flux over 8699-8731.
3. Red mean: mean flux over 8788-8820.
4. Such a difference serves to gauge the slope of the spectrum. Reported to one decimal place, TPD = 1.7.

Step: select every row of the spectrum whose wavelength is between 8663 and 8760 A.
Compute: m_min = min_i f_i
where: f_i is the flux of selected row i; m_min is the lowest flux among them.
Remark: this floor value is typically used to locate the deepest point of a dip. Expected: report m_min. 4.78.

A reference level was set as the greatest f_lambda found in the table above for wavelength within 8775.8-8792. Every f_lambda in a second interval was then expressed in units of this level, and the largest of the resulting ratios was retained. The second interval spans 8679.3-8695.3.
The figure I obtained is 1.61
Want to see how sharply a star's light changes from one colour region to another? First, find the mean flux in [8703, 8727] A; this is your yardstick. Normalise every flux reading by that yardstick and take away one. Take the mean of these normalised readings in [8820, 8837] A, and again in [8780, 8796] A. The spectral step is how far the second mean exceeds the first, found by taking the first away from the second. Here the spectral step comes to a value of 0.0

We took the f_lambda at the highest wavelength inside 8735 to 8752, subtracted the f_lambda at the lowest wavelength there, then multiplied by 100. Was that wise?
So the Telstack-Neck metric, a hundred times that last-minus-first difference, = 32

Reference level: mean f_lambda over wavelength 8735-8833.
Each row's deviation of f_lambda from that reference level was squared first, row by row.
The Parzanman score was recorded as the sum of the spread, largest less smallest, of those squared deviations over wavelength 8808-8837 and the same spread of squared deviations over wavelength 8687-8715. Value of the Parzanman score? 9.9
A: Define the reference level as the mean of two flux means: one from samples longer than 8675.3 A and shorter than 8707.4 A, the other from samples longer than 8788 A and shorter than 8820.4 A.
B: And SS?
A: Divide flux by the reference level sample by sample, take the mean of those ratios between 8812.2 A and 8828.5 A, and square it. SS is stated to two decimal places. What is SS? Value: 0.69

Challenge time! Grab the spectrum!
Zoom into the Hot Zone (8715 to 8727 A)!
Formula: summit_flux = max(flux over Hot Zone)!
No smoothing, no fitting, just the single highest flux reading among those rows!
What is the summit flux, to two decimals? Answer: 7.24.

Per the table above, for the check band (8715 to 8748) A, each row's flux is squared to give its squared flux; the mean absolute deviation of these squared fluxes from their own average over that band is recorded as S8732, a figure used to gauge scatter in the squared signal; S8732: 8.3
